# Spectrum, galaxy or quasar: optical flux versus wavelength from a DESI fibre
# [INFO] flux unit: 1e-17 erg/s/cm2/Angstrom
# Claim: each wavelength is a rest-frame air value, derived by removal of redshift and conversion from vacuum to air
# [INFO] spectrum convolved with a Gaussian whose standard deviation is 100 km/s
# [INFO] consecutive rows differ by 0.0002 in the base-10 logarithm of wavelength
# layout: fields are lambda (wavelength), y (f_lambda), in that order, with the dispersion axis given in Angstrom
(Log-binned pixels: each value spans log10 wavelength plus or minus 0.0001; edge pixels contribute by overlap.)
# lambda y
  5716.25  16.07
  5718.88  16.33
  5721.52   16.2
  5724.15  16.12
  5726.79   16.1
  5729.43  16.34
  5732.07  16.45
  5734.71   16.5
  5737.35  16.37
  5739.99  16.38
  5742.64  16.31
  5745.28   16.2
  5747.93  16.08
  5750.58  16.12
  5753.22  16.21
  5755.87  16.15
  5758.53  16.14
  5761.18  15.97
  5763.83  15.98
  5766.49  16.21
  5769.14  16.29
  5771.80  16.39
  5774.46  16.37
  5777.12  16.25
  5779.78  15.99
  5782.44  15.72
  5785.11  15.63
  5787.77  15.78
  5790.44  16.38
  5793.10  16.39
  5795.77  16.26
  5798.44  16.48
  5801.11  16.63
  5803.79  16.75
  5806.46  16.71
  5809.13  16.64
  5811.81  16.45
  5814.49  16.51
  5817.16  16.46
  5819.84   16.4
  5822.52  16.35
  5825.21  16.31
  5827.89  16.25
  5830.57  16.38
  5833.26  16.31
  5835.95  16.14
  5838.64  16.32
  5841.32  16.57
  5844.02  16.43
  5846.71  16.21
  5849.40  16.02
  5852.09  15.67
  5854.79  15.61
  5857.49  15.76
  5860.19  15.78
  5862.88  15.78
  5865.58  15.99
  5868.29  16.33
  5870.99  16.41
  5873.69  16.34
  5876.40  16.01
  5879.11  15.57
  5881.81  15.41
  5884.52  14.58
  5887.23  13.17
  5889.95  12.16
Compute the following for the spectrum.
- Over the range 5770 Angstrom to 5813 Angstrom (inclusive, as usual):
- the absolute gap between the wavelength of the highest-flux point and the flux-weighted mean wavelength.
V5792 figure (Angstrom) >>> 11.9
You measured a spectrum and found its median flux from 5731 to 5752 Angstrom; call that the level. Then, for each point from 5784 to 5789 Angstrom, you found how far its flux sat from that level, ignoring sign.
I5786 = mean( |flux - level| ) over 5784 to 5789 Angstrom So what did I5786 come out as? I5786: 0.63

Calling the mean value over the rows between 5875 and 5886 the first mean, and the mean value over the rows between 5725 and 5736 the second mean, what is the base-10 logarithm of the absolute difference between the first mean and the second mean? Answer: 0.0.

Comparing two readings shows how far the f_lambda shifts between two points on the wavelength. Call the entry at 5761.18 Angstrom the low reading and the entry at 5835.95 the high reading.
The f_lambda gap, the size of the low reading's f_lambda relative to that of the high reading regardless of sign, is 0.17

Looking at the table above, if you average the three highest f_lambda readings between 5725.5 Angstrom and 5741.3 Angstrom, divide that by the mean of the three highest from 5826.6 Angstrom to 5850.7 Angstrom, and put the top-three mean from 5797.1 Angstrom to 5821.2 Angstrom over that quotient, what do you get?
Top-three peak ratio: 16.7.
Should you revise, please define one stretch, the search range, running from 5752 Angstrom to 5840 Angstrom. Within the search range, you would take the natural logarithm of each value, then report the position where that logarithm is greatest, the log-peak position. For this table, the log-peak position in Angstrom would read 5803.79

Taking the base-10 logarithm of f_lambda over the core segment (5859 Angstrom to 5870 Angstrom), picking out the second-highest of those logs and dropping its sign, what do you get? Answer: 1.20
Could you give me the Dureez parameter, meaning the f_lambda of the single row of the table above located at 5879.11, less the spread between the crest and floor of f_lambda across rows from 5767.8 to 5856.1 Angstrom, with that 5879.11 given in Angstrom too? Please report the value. 14.4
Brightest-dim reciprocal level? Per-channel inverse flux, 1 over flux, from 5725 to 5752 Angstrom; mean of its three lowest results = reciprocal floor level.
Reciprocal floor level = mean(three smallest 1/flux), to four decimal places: 0.0608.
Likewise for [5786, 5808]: 0.0599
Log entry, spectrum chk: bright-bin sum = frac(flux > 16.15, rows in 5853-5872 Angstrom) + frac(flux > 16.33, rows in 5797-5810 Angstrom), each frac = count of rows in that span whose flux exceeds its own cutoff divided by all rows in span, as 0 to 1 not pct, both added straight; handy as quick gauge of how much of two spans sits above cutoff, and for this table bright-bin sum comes 1.29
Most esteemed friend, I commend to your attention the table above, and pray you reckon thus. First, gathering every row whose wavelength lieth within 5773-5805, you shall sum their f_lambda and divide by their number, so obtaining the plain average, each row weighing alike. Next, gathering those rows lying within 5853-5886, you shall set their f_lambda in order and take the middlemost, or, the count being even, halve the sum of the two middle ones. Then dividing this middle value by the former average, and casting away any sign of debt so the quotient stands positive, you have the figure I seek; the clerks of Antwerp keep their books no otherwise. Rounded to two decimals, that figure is 0.97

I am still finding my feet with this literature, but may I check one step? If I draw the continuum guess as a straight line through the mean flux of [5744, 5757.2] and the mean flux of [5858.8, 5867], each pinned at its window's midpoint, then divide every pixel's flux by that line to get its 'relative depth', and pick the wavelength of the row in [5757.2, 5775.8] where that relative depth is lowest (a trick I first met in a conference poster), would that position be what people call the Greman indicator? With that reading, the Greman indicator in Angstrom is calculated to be 5761.18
